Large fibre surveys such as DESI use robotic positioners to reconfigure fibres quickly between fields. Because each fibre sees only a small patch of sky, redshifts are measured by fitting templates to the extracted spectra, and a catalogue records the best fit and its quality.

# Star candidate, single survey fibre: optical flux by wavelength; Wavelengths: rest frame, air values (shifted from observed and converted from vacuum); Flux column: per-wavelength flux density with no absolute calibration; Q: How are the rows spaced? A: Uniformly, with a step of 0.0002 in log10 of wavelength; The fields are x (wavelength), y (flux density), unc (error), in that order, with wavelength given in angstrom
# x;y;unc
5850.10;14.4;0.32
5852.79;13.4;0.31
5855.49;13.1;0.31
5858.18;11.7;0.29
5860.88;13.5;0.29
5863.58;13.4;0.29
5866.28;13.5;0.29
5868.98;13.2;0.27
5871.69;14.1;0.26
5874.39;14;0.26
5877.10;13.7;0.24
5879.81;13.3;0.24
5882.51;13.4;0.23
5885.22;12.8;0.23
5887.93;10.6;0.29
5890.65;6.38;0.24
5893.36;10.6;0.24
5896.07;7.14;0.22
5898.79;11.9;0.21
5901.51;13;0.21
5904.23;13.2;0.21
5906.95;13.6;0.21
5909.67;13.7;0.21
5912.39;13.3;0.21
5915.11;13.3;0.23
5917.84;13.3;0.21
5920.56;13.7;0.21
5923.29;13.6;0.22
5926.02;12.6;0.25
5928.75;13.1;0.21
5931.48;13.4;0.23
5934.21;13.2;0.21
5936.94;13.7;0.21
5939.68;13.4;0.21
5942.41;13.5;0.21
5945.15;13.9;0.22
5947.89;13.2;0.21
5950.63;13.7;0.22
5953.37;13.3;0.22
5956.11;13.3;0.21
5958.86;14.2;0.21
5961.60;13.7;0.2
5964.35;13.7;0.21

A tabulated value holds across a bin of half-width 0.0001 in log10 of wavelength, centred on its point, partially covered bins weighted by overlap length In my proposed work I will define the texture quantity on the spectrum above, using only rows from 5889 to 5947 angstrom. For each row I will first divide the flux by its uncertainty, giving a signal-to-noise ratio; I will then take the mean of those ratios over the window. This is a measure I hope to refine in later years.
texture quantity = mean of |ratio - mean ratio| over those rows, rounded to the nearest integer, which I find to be 8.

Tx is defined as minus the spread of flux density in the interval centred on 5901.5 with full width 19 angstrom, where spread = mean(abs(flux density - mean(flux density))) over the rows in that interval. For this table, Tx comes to -1.72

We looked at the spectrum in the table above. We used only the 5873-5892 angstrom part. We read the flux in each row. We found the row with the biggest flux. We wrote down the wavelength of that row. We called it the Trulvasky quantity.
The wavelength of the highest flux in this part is 5874.39 angstrom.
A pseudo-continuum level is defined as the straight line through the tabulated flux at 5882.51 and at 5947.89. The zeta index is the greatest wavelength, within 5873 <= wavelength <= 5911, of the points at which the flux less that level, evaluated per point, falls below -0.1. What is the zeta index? 5904.23 angstrom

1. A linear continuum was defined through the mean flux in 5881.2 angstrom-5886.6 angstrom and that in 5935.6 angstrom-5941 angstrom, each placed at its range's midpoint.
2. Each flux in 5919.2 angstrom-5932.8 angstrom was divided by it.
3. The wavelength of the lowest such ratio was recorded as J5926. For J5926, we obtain 5926.02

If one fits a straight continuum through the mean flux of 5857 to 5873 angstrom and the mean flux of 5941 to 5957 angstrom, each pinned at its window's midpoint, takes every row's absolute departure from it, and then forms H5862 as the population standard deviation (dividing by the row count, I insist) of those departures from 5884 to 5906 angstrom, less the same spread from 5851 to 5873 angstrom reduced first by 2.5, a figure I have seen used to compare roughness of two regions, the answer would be 4.5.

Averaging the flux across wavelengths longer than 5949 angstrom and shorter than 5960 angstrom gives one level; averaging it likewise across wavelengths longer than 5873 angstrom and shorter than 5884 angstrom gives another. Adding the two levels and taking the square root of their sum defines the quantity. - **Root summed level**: 5.22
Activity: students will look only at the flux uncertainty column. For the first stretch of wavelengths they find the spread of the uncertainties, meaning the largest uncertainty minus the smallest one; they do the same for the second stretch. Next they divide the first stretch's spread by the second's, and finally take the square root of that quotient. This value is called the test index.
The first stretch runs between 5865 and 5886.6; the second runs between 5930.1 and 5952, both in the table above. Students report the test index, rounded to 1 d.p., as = 1.7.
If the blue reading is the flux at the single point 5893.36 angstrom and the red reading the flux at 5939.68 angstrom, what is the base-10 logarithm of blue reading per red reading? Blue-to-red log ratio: -0.102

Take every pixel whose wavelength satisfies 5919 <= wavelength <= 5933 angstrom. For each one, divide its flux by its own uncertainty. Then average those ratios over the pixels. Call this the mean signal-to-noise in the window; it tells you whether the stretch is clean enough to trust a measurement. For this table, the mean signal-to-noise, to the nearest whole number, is 60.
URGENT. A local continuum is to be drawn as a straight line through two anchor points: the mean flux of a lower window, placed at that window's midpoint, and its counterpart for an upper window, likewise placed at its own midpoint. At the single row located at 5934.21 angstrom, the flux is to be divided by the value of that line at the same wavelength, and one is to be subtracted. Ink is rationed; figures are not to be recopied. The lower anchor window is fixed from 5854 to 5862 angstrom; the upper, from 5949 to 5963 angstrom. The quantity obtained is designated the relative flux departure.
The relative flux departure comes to -0.018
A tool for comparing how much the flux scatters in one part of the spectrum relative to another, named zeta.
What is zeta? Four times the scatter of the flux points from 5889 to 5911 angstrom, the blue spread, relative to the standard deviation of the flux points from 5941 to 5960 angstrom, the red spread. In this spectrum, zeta 32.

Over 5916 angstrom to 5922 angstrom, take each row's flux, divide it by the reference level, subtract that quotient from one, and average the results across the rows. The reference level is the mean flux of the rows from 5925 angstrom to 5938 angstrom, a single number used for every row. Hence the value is -0.02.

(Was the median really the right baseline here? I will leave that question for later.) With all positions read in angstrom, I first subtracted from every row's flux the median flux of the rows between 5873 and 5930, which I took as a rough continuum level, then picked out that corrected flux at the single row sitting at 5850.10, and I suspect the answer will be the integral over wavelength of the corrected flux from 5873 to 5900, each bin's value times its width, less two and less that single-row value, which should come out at -55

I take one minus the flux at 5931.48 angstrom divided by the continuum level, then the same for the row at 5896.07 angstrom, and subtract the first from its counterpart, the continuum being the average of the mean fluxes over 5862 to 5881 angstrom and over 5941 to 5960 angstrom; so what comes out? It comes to 0.46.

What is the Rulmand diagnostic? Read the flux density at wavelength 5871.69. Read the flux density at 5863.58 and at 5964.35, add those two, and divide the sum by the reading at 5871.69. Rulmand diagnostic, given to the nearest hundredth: 1.92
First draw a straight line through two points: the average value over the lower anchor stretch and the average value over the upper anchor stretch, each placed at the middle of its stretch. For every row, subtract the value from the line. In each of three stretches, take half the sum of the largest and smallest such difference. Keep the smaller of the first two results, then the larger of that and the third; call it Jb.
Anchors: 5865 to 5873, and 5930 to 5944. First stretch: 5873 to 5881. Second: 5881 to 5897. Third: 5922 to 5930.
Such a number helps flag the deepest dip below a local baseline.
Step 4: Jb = 0.37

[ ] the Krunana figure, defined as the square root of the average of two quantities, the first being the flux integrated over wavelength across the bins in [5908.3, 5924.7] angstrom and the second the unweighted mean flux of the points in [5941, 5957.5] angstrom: 10.8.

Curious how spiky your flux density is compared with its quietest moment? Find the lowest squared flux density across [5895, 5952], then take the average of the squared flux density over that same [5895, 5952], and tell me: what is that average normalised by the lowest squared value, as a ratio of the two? 3.4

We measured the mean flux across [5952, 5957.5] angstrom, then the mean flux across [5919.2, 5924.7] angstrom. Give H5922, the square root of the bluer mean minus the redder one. 0.59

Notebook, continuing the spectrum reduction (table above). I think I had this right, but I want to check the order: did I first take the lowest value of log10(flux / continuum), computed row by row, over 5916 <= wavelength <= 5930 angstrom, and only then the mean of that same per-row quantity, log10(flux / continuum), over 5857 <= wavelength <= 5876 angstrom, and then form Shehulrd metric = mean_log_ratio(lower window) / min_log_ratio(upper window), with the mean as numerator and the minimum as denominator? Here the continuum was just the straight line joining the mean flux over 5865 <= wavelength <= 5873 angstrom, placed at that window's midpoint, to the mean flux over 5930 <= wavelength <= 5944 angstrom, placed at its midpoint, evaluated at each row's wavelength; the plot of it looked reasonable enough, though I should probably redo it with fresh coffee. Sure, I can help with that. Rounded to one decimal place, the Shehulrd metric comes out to 0.3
